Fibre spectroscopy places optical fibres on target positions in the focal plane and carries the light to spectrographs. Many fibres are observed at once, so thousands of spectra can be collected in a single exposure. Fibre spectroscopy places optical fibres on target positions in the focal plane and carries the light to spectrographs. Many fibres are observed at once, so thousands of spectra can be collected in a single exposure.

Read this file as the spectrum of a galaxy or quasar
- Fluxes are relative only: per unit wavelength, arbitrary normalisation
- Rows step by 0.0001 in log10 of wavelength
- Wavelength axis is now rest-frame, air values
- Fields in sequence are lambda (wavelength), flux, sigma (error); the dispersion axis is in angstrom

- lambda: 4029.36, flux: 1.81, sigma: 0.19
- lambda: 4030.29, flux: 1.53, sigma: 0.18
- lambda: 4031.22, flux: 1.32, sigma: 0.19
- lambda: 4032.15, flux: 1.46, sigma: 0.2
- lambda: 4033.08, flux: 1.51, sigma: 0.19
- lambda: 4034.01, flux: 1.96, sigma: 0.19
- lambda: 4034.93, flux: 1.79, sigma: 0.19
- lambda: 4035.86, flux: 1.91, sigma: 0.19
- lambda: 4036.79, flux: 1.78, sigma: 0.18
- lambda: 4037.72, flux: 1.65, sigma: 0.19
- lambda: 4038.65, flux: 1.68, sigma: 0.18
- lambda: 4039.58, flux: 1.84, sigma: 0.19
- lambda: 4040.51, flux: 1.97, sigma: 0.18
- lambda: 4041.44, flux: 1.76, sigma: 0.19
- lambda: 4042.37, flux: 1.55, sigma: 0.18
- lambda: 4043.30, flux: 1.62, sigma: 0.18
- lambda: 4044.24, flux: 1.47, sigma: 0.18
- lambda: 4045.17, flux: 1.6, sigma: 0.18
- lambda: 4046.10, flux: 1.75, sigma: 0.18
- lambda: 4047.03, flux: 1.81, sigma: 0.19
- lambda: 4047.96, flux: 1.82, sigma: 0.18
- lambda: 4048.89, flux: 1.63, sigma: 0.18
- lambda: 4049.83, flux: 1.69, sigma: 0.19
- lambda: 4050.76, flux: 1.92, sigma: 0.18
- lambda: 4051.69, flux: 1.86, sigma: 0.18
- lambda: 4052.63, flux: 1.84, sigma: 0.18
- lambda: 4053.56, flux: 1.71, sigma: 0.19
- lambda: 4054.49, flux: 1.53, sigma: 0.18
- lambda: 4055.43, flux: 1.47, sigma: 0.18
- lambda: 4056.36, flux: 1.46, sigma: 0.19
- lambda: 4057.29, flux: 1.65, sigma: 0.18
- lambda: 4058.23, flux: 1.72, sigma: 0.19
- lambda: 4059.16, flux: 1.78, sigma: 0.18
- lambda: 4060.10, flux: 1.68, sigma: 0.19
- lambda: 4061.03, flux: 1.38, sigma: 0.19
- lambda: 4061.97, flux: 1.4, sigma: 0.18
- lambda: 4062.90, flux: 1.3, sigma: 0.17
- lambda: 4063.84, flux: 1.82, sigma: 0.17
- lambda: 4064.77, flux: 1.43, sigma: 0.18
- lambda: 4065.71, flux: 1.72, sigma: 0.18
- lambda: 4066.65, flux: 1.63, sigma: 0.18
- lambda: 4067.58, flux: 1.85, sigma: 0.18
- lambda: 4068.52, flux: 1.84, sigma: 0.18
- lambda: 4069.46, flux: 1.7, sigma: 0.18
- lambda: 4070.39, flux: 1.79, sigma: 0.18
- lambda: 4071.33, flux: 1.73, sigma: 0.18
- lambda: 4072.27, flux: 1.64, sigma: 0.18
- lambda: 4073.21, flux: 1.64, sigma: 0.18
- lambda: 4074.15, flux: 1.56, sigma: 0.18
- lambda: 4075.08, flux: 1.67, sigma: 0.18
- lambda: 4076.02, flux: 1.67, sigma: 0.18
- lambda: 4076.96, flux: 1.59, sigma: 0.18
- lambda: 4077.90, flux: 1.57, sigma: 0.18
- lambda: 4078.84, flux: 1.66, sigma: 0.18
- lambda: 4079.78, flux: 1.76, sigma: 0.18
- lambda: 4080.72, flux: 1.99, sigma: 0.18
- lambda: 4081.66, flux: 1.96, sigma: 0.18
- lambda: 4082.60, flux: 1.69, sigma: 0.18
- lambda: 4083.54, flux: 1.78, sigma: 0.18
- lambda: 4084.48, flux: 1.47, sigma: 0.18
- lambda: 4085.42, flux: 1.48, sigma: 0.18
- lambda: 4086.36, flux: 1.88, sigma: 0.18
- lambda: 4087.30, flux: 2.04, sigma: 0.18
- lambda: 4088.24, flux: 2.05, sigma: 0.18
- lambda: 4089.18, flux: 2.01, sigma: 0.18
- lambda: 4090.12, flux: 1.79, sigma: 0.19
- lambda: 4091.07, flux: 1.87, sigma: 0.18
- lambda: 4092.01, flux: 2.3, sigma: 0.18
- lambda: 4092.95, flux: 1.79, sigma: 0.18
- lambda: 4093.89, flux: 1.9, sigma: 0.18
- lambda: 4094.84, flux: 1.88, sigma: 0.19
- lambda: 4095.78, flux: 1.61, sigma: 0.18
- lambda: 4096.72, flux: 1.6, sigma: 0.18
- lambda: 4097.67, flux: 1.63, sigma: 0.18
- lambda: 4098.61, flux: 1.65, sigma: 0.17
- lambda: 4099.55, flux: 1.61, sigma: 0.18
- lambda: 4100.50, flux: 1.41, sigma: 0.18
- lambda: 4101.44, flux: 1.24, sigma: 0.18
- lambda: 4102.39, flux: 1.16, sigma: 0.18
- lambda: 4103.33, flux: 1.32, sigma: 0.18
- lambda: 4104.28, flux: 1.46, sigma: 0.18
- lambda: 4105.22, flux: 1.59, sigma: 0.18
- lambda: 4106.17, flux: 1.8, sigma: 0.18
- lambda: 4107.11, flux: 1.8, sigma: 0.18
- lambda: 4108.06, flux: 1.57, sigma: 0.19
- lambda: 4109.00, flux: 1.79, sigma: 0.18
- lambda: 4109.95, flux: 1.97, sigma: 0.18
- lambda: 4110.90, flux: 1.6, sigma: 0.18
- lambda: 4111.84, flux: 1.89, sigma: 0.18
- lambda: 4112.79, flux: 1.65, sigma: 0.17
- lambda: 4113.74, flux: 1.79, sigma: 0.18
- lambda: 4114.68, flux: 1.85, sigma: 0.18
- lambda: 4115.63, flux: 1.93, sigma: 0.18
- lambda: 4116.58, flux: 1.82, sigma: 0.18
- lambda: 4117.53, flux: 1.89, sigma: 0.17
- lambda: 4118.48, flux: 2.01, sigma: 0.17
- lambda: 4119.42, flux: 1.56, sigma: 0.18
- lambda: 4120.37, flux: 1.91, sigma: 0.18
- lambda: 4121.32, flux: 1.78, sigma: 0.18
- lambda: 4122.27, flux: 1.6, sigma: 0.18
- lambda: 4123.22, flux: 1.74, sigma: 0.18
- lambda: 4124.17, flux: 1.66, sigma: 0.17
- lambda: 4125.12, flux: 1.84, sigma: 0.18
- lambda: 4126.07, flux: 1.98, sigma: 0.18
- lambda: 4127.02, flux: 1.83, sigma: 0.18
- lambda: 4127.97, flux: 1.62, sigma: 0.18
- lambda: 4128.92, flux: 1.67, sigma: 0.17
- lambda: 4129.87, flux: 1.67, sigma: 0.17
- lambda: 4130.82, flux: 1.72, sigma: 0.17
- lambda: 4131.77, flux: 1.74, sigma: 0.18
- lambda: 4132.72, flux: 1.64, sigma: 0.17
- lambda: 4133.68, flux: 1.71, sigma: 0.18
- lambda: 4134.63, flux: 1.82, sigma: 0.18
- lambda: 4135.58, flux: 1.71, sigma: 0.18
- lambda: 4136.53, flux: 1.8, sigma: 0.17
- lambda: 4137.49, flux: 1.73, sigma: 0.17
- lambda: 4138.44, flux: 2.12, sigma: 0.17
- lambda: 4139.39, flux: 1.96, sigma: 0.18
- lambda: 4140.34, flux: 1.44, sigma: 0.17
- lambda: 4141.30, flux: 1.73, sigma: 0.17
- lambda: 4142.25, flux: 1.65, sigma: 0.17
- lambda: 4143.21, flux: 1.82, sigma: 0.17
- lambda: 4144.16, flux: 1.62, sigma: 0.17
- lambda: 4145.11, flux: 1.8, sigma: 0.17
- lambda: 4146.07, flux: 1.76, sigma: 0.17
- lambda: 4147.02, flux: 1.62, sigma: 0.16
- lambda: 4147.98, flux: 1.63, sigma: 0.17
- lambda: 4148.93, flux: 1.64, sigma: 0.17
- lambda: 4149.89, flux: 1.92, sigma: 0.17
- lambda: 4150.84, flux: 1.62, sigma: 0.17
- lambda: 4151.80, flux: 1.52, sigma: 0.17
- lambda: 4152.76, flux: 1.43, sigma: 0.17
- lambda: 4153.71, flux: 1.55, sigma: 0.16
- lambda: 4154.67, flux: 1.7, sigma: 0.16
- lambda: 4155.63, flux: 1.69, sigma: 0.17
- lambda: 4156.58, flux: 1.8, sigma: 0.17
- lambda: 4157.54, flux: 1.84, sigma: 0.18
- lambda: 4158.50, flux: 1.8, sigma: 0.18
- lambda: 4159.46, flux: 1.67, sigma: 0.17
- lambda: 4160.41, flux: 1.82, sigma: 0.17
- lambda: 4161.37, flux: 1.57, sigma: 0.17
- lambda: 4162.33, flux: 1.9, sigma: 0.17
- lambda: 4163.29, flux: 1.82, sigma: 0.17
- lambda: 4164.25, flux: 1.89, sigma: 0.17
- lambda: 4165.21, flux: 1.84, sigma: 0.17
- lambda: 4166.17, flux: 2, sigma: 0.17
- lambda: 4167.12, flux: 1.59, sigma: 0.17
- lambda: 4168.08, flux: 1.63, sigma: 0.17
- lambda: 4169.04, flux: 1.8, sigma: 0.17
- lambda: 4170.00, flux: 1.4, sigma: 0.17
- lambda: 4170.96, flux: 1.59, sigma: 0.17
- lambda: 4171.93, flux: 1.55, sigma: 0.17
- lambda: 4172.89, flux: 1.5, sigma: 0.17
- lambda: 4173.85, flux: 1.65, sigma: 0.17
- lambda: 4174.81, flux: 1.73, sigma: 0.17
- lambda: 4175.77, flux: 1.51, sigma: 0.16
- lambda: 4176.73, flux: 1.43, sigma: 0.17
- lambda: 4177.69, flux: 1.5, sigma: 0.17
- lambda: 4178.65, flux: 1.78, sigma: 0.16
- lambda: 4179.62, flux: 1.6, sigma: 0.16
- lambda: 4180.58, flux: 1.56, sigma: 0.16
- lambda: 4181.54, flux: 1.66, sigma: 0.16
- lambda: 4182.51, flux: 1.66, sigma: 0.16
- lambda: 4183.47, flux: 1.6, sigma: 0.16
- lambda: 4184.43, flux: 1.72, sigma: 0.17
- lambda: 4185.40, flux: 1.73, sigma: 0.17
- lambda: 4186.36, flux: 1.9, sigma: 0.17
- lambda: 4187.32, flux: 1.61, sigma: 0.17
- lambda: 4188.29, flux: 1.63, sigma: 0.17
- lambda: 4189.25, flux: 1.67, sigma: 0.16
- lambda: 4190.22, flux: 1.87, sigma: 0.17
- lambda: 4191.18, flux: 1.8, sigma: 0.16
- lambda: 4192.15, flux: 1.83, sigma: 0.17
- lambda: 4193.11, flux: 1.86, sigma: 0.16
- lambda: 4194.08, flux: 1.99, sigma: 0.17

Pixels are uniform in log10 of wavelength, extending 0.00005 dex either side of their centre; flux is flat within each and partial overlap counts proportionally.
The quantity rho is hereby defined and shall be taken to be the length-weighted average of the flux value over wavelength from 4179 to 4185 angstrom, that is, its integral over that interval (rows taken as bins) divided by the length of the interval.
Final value 1.64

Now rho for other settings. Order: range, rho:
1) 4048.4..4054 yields 1.77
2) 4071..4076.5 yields 1.65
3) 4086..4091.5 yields 1.94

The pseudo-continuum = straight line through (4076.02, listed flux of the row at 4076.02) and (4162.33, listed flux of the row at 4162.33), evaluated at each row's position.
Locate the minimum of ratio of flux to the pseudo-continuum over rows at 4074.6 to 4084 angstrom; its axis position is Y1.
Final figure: 4077.90 angstrom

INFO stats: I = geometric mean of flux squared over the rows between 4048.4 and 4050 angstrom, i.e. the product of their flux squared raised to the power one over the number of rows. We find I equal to 2.8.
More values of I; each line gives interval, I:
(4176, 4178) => 2.1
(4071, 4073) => 2.8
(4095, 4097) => 2.6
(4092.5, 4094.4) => 3.4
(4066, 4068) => 3.0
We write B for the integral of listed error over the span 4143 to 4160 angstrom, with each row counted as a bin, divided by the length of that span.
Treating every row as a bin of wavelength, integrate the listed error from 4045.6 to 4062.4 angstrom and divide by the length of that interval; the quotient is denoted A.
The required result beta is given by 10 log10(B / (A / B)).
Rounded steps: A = 0.184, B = 0.170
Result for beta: -8.1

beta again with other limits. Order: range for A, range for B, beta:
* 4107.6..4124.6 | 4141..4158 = -8.0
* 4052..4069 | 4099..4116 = -7.5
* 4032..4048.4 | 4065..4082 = -7.6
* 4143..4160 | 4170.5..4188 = -7.9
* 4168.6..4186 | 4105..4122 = -7.2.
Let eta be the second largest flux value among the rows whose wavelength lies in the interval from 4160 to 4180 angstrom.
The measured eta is 1.9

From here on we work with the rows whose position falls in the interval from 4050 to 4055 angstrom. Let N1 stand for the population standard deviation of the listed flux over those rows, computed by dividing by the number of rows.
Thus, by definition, 0.139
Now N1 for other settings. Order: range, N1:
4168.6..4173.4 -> 0.132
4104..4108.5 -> 0.135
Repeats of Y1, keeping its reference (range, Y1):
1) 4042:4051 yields 4044.24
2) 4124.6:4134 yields 4127.97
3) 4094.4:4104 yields 4102.39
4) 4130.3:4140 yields 4132.72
